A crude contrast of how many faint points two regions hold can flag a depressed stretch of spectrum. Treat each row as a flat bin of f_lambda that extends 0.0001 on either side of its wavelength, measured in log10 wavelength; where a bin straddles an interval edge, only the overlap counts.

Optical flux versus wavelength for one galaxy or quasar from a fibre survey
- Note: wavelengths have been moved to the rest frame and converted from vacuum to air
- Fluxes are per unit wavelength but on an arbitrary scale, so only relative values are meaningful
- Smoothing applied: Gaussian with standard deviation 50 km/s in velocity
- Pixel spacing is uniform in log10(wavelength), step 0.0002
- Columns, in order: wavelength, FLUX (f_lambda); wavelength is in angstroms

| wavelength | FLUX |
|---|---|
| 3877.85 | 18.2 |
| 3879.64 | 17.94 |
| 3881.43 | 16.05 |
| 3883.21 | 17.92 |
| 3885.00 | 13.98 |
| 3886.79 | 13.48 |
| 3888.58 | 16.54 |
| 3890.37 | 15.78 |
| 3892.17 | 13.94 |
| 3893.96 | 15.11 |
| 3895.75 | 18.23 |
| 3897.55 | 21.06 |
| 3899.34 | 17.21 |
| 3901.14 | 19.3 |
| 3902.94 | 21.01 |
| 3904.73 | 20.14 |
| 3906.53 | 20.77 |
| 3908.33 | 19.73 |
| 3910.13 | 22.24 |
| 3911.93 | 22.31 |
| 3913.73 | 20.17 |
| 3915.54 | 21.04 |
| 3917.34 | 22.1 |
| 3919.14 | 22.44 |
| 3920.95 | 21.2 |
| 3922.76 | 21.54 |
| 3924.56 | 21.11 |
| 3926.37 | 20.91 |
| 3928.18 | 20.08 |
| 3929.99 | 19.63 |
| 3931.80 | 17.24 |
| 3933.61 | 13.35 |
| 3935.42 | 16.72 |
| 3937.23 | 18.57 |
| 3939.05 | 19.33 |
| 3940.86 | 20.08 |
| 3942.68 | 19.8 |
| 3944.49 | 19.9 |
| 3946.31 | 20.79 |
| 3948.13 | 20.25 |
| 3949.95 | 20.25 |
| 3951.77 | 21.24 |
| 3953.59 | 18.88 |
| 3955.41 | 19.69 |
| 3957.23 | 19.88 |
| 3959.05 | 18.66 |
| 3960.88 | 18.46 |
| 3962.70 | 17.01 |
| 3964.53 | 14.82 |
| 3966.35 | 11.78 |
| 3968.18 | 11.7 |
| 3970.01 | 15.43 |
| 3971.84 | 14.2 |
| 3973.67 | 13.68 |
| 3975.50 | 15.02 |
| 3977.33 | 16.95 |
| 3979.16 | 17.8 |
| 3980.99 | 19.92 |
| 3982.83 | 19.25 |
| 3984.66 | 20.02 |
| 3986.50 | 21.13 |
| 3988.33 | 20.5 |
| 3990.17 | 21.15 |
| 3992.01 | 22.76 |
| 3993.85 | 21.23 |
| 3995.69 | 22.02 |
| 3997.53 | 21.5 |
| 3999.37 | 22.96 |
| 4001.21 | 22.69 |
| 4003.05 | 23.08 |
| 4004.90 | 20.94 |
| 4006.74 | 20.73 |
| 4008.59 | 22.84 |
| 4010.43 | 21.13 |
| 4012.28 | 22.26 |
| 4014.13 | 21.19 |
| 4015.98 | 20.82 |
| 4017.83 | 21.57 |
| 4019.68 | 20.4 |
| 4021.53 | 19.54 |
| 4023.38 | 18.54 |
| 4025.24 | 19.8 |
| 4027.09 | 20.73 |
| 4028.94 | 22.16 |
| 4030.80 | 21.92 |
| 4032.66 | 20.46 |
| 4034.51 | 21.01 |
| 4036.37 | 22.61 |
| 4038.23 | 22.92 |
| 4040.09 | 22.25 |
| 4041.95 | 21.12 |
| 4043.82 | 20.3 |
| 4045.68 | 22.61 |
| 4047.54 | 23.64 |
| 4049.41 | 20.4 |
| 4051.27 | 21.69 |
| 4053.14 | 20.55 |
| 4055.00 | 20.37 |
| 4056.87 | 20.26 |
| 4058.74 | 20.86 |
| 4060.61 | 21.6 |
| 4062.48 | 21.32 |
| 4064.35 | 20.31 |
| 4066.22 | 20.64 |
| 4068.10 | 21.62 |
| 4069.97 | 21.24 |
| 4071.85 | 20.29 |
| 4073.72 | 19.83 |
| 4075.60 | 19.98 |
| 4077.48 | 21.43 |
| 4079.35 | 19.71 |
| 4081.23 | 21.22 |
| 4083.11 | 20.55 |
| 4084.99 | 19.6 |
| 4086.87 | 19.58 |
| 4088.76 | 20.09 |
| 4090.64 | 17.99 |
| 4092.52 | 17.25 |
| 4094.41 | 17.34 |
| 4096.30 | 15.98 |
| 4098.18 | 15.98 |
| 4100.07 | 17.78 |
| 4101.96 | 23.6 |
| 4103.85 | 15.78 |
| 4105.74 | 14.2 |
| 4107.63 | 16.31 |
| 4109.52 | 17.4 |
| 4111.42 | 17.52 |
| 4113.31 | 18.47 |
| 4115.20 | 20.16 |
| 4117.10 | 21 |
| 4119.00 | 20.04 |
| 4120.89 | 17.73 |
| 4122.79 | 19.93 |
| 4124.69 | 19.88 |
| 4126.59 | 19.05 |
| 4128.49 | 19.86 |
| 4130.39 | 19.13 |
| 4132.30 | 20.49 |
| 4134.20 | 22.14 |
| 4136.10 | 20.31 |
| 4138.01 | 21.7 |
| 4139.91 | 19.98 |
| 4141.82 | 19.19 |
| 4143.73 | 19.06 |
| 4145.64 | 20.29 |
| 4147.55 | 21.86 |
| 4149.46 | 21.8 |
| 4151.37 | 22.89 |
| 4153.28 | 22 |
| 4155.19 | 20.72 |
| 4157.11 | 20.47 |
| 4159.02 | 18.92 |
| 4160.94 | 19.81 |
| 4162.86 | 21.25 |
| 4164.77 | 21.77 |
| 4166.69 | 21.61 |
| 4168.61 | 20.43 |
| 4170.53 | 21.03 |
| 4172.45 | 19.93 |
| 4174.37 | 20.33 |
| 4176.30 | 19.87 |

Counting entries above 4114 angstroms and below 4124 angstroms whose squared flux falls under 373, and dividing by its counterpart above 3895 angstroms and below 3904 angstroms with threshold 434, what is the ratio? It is 0.33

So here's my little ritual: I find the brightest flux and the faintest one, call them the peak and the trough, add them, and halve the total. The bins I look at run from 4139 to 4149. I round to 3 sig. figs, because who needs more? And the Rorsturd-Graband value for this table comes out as 20.5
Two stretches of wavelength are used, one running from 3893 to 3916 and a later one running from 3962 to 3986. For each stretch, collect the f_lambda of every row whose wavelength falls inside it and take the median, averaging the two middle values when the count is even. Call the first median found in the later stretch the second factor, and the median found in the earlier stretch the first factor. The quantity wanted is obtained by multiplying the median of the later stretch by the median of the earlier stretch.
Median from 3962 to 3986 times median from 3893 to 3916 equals 311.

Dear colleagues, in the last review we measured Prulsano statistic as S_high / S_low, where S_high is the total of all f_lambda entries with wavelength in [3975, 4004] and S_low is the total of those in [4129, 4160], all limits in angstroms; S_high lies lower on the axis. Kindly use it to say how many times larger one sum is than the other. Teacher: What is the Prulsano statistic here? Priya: 0.99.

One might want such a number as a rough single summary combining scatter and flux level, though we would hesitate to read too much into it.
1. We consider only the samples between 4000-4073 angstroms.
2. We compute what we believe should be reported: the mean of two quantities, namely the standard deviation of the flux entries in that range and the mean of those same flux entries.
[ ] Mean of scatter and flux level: 11.2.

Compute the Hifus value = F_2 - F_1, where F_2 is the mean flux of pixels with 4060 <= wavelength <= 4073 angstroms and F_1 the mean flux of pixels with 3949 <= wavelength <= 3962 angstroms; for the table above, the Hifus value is 1.4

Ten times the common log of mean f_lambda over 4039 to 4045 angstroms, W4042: 13.3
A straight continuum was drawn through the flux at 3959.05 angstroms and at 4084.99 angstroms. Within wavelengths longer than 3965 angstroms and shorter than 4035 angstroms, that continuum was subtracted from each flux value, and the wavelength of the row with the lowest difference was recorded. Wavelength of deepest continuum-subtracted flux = 3968.18 angstroms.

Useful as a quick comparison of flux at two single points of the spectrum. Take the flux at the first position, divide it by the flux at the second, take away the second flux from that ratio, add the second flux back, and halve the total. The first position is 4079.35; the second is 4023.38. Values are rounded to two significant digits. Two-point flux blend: 0.53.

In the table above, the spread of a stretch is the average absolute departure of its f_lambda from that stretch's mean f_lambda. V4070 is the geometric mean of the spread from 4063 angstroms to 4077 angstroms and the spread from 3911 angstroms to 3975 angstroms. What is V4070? 1.11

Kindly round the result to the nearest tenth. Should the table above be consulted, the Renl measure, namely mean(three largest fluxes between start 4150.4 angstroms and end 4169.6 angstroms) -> 22.2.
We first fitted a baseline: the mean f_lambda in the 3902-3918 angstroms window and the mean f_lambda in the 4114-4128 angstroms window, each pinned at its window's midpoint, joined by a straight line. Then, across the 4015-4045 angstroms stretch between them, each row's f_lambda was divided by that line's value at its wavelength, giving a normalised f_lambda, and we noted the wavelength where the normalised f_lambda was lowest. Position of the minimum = 4023.38 angstroms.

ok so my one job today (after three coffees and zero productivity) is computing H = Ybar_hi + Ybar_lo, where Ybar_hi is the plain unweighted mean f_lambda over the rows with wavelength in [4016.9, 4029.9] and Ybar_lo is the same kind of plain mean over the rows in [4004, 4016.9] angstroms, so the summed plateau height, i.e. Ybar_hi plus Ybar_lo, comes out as 41.8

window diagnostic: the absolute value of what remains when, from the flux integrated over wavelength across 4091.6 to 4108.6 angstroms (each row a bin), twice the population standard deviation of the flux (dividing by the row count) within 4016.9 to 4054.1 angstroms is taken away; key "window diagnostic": 289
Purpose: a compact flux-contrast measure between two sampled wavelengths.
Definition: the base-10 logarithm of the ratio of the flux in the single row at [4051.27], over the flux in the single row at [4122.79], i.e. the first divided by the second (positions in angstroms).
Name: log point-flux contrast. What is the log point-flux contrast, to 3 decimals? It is 0.037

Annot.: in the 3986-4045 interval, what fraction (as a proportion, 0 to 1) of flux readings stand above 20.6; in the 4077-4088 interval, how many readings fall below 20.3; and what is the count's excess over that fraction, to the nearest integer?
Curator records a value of 2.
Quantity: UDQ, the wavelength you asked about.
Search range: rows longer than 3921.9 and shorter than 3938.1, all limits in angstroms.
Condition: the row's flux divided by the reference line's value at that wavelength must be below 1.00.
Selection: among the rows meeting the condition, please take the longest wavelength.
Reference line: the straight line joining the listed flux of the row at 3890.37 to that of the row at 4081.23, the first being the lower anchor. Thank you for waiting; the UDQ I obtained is 3935.42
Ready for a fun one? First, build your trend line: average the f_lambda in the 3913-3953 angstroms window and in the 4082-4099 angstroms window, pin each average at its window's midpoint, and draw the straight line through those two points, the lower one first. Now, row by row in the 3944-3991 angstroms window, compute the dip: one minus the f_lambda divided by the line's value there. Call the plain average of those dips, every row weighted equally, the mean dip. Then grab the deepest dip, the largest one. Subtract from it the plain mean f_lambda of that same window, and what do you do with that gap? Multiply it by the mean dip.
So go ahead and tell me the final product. -1.4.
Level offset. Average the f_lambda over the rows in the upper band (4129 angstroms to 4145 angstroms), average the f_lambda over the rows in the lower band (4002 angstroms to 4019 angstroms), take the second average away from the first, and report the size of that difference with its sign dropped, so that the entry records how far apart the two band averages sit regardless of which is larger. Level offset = 1.4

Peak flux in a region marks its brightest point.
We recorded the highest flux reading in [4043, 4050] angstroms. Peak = 23.64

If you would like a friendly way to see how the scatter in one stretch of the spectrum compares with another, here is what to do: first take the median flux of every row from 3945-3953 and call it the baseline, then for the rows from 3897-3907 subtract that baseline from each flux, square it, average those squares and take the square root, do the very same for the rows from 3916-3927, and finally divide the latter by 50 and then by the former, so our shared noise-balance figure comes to 0.016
